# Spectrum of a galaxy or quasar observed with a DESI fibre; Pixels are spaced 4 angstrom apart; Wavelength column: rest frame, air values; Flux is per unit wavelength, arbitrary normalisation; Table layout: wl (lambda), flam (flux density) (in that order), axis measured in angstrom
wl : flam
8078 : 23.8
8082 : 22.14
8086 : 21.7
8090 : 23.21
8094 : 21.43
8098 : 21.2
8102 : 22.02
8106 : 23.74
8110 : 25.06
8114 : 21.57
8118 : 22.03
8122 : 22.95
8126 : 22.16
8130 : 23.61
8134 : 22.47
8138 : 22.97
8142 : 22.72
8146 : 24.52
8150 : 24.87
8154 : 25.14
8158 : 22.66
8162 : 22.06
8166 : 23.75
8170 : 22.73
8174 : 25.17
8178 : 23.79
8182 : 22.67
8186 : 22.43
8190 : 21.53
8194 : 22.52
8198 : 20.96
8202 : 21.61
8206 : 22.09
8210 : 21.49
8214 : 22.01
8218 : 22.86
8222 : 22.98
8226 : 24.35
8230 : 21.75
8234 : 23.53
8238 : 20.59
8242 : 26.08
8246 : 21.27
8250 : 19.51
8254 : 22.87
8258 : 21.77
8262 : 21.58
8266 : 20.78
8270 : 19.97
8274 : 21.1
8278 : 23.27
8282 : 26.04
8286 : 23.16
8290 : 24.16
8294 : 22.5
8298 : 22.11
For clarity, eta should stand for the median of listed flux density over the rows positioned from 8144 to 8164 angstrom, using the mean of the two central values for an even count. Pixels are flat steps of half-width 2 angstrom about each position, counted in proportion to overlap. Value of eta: 24.5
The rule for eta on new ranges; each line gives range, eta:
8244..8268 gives 21.4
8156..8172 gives 22.7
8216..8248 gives 22.9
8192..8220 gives 22.0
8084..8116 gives 21.9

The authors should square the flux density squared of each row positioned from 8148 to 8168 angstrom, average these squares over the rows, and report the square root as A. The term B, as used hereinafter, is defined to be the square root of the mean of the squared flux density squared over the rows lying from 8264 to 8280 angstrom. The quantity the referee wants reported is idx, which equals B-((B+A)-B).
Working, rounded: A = 566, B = 457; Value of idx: -108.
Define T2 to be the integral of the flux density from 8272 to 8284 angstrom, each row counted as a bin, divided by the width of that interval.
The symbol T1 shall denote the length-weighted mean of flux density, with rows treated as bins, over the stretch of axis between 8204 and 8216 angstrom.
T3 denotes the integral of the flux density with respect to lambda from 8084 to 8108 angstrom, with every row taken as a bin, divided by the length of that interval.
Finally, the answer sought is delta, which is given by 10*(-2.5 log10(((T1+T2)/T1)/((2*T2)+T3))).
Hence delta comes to 38.1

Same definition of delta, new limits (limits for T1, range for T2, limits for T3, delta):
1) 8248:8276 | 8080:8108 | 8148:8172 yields 38.0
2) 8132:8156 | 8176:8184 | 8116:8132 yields 38.6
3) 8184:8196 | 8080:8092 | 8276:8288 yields 38.4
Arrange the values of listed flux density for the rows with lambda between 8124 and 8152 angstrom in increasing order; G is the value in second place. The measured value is 22.47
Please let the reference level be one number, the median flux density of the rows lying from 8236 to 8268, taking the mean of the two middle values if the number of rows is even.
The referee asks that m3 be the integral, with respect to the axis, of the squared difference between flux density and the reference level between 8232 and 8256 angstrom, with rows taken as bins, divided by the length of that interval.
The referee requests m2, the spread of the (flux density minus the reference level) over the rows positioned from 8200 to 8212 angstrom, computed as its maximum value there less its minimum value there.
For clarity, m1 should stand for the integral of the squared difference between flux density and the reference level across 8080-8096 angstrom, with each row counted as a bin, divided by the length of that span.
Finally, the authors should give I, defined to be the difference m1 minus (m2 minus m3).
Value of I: 6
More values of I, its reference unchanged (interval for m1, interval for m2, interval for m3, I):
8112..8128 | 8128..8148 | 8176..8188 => 1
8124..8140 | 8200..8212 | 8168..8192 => 6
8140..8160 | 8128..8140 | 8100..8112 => 13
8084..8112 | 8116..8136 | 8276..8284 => 14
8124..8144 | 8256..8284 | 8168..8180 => 3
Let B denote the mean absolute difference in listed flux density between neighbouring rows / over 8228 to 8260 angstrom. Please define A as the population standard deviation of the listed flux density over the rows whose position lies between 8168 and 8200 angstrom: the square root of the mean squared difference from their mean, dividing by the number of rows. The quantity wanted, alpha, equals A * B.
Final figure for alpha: 3.7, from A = 1.21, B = 3.0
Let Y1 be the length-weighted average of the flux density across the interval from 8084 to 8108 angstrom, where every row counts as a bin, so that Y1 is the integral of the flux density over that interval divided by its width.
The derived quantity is 22.2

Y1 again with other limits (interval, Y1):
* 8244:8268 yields 21.3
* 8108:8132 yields 22.9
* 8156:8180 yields 23.4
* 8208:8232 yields 22.6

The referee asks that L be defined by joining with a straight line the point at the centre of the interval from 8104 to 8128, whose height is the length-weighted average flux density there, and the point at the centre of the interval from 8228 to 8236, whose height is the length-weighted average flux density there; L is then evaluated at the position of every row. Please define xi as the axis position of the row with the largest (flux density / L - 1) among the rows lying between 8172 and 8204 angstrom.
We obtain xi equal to 8174 angstrom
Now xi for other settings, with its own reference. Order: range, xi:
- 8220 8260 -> 8242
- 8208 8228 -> 8226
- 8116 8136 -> 8130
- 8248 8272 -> 8254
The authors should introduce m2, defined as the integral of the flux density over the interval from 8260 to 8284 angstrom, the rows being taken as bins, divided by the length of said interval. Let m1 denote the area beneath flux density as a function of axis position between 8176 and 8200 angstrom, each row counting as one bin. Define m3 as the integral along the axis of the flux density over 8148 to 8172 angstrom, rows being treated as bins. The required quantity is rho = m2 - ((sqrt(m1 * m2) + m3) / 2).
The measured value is -315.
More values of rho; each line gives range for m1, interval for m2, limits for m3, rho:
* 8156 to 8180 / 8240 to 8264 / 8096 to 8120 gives -305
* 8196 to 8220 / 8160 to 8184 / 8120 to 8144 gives -306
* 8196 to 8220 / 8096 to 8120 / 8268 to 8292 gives -307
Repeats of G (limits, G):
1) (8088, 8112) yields 21.43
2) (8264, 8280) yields 20.78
